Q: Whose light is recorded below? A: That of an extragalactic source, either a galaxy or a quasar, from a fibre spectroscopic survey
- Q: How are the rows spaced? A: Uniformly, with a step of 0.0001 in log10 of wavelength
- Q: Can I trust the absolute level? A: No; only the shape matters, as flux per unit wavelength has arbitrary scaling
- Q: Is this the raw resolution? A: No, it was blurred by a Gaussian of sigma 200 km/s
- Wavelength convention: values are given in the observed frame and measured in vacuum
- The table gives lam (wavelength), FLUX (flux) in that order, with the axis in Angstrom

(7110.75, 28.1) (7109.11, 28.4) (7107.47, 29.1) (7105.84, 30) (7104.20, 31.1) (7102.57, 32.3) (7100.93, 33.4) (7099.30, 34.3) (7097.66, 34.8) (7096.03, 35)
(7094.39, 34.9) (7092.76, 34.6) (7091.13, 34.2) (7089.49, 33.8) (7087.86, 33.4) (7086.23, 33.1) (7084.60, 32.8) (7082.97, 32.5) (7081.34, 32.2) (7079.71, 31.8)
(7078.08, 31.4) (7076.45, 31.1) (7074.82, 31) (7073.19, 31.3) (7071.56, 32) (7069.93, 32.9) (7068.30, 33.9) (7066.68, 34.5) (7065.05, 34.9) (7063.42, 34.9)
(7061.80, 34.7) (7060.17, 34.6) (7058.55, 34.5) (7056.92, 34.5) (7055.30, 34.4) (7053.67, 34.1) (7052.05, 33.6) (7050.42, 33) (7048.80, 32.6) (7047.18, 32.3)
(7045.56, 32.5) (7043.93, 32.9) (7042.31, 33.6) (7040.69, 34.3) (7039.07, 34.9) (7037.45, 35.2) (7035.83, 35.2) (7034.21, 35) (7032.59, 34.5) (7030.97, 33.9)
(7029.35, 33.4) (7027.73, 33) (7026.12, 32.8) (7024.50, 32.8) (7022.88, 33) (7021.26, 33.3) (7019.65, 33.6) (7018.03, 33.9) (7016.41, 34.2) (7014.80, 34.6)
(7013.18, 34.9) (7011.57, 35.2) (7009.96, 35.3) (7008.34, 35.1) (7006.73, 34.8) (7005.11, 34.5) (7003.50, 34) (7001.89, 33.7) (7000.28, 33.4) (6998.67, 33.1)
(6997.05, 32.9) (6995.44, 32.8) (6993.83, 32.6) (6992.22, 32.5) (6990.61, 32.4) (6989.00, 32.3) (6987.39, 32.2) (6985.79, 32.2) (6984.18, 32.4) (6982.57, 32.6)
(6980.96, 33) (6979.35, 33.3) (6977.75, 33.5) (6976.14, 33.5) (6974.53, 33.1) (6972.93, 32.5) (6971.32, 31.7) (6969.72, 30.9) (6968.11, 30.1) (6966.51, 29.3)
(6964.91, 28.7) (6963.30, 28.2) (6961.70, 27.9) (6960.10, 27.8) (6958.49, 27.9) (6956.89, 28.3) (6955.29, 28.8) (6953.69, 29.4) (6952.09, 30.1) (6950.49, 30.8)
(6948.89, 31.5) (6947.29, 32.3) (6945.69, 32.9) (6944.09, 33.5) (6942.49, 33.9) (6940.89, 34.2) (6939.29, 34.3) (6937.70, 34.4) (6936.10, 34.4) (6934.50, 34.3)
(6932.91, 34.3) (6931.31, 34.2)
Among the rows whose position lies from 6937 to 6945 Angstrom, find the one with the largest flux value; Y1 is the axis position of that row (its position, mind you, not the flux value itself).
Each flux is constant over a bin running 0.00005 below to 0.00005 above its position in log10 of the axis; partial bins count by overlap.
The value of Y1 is 6937.70 Angstrom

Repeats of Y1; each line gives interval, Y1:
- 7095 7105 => 7096.03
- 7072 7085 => 7084.60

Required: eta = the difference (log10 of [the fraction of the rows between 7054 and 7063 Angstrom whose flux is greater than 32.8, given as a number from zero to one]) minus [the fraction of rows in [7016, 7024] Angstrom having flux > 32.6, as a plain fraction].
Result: -1.00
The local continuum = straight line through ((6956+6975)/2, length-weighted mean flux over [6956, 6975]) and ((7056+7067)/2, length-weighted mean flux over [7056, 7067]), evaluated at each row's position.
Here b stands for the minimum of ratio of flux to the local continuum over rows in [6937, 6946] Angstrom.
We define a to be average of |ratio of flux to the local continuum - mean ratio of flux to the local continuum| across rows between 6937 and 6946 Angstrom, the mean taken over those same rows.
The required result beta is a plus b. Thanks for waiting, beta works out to 1.17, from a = 0.021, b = 1.15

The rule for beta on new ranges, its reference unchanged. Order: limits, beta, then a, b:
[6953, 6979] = 1.00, 0.050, 0.95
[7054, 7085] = 0.93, 0.048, 0.88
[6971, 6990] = 1.07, 0.021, 1.05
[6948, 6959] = 1.00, 0.042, 0.95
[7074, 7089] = 0.89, 0.016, 0.88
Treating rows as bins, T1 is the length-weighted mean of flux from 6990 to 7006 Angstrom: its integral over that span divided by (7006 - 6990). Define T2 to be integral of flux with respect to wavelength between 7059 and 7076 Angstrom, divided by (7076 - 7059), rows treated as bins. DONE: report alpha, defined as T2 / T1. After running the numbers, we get 1.007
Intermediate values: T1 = 33.2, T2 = 33.4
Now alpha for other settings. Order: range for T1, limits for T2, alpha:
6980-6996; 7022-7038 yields 1.041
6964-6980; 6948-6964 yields 0.920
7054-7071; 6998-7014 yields 1.003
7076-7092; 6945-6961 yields 0.916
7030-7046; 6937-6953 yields 0.957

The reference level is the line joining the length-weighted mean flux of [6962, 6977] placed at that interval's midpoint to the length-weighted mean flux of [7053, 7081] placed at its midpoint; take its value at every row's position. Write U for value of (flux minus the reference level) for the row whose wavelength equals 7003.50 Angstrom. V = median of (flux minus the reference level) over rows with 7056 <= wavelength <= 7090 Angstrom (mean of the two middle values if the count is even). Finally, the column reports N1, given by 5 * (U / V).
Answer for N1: -25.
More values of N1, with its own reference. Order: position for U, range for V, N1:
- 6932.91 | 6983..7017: 12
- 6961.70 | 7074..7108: 14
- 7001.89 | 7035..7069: 7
